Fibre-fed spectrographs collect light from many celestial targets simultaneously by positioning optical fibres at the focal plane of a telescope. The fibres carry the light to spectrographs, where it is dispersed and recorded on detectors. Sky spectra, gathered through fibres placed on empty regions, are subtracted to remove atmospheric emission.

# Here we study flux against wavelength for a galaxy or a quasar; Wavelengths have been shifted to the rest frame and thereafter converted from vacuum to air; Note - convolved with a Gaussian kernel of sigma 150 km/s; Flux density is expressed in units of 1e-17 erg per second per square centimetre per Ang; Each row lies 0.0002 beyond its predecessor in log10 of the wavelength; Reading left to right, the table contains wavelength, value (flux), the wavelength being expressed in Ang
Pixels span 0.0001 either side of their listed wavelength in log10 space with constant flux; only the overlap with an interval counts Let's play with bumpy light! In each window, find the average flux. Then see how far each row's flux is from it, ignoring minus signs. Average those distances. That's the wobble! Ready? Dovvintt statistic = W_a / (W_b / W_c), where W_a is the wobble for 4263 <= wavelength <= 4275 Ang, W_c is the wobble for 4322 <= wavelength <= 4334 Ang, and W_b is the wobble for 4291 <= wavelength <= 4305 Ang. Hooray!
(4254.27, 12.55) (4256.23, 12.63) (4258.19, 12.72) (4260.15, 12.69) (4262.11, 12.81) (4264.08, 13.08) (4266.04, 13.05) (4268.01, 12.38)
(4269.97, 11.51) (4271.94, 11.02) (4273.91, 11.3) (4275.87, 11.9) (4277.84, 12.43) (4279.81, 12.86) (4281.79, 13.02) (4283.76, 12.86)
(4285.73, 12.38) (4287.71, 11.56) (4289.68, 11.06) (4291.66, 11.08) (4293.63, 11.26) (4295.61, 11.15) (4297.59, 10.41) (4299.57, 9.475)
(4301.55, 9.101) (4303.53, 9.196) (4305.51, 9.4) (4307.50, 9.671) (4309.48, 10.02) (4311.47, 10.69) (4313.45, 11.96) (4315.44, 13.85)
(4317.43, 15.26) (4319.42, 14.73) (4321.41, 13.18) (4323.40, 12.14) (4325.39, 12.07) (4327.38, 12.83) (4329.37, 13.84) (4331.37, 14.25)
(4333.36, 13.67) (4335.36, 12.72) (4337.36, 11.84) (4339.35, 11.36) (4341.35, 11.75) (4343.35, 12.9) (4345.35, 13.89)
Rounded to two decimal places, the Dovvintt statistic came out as 0.73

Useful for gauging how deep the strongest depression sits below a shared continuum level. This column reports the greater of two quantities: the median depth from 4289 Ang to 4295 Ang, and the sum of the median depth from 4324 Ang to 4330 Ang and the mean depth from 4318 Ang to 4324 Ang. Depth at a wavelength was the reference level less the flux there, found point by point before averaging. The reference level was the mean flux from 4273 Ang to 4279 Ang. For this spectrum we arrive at 0.8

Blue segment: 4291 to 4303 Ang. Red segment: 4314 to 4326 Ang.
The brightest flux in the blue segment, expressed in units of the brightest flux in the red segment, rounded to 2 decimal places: 0.74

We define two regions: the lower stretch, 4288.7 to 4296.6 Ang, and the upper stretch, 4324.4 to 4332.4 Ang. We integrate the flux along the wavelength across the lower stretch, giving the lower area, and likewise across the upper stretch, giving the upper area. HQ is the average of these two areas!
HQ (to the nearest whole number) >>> 97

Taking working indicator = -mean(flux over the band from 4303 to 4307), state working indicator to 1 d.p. -9.3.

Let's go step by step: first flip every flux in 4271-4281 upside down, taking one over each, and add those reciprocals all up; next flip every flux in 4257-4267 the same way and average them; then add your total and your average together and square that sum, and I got 0.249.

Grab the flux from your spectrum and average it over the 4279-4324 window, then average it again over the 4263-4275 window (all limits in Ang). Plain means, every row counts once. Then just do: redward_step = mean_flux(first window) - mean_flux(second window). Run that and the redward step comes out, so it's -0.5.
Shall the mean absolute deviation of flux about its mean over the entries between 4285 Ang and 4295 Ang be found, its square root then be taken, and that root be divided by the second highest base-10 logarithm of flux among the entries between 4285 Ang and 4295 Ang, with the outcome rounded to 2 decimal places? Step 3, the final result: 0.60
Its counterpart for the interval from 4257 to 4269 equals 0.39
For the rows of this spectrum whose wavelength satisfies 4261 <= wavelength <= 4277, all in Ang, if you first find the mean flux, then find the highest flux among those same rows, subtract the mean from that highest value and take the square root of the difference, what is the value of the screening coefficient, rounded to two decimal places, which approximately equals 0.97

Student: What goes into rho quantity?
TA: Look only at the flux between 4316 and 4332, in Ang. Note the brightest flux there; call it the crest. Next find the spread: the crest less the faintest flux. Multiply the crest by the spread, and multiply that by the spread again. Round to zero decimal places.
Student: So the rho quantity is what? 155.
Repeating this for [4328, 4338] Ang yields 83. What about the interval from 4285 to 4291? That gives 22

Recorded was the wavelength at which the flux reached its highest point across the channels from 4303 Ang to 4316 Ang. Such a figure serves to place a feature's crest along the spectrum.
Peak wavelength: 4315.44 Ang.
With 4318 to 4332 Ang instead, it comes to 4319.42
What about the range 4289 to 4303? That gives 4293.63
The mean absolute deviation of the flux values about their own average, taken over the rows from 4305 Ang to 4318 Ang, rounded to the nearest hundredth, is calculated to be 1.83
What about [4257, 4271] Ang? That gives 0.38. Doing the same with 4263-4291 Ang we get 0.67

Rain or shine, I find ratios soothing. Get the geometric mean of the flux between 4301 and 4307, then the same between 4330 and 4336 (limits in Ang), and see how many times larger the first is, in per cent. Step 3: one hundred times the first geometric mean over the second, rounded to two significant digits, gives 68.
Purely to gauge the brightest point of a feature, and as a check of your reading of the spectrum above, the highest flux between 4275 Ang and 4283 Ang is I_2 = 13.02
